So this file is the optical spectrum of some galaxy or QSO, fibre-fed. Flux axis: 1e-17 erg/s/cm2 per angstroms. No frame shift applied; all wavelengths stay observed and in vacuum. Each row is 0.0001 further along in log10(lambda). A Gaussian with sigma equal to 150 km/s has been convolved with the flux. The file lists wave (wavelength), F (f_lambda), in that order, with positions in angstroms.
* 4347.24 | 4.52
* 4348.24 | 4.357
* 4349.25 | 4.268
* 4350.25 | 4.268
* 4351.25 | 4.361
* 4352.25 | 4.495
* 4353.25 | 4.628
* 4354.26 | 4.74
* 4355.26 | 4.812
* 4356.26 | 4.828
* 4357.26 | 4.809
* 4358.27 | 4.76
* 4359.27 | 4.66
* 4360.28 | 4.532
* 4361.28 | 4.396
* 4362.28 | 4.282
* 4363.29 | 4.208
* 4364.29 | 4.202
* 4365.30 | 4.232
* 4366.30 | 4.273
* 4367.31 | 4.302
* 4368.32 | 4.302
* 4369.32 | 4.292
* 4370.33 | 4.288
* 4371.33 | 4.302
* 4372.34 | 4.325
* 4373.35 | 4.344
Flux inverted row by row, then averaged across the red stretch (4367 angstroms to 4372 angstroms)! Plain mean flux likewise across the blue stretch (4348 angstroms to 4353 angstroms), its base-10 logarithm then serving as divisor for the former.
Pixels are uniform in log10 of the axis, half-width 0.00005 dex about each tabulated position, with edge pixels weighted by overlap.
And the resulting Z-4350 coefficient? 0.364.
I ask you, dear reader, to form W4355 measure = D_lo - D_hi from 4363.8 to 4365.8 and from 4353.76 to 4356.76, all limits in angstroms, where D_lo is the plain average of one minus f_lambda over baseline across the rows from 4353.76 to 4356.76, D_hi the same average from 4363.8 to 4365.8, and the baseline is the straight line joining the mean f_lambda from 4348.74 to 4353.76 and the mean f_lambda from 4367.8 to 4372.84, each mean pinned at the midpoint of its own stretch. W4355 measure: -0.12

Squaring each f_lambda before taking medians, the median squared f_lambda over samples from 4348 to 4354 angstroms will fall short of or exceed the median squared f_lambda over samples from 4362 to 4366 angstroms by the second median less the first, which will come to -1.2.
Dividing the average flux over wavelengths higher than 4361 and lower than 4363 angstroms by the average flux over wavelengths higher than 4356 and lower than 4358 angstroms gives 0.90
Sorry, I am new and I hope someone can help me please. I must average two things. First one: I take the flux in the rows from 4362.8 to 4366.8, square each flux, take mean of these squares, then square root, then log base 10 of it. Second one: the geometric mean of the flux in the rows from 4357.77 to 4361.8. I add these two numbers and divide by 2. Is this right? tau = 2.61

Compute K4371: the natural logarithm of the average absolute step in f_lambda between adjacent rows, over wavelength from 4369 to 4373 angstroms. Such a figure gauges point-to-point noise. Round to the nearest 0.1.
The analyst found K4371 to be -4.3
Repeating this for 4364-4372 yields -4.0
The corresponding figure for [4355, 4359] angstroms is -3.6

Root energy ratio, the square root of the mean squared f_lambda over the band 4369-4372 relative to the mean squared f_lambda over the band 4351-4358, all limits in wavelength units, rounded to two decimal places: 0.92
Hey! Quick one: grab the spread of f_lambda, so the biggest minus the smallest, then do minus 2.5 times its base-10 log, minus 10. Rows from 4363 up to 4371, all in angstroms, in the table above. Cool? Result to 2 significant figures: -7.5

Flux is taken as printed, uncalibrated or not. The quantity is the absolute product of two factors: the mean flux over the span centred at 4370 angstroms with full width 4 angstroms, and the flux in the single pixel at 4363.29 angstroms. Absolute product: 18.1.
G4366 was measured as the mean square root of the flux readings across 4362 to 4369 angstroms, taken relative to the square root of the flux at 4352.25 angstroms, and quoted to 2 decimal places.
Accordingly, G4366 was 0.97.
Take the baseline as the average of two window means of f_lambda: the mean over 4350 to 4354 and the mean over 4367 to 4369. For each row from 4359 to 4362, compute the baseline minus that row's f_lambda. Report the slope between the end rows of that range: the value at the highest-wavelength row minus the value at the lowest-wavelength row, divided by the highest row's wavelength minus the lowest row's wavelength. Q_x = 0.13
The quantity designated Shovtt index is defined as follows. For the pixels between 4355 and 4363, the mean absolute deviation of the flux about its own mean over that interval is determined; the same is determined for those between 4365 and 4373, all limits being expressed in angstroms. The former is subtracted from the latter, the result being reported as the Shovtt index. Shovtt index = -0.15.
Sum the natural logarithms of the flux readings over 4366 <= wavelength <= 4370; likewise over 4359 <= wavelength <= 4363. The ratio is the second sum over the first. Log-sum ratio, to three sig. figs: 1.03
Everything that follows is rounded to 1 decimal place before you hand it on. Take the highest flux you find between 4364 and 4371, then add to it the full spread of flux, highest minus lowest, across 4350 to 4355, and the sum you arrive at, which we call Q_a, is 4.8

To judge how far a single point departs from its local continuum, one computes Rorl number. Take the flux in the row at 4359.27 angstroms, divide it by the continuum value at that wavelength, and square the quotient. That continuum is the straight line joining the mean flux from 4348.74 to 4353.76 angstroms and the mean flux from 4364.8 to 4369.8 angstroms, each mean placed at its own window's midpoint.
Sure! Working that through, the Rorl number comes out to 1.15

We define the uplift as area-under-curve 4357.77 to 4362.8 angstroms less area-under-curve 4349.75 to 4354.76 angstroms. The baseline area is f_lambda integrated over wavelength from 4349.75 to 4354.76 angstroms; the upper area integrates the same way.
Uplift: 0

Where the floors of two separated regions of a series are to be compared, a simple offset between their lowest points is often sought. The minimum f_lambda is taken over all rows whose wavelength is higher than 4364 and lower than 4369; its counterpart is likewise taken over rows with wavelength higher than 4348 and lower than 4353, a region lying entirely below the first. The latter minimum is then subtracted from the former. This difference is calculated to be -0.07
